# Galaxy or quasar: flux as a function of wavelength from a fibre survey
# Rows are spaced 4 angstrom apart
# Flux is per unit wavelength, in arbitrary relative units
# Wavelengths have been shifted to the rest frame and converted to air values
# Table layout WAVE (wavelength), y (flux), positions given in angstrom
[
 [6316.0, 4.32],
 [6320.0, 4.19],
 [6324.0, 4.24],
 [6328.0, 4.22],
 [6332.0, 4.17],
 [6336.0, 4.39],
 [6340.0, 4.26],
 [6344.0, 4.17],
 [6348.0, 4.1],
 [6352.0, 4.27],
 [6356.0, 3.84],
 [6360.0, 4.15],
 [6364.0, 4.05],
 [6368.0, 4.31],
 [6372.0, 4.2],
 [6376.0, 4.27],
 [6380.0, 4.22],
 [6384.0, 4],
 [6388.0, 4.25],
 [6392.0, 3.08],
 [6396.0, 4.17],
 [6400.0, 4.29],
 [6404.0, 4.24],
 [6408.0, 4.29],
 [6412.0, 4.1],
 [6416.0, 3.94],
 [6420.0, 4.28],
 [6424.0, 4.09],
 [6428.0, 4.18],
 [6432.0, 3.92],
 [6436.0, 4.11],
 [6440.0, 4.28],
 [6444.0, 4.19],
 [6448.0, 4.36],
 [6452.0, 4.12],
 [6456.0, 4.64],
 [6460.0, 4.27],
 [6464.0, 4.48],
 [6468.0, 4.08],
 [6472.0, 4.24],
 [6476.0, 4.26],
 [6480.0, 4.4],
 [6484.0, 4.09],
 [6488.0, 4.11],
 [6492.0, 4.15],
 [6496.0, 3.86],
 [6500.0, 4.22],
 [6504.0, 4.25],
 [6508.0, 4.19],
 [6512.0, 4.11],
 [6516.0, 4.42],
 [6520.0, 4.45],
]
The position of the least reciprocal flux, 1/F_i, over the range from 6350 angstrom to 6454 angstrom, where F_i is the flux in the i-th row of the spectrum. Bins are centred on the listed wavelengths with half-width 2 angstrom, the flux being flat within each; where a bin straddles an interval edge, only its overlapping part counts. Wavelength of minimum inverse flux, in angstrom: 6448.0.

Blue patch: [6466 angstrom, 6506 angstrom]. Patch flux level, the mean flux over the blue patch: 4.17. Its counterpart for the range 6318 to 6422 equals 4.14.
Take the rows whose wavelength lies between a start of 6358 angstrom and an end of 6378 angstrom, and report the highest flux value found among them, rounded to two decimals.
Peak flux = 4.31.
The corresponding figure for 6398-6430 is 4.29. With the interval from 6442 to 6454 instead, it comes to 4.36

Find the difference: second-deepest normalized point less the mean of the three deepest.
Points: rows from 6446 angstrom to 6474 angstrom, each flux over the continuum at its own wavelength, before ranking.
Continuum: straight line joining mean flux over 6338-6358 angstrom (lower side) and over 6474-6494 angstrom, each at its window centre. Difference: 0.00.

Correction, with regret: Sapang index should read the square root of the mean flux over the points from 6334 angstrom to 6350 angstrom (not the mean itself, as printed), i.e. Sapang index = 2.06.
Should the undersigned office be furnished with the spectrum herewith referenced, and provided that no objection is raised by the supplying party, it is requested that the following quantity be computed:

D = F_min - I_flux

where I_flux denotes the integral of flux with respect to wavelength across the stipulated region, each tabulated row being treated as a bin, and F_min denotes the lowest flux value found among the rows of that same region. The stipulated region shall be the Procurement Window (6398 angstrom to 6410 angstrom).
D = -47.0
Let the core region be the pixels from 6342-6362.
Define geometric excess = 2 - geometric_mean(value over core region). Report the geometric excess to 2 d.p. -2.10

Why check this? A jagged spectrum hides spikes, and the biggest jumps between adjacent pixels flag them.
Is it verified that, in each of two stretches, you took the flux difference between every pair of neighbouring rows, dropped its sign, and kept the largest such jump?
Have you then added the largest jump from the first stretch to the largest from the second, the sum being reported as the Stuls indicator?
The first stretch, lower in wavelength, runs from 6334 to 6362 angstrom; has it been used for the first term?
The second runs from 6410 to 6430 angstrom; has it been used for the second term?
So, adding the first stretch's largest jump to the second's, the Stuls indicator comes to 0.77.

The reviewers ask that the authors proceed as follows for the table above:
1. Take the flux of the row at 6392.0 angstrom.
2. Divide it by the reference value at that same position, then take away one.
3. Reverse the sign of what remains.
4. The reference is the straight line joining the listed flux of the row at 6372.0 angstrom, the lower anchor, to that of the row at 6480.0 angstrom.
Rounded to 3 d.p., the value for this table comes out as 0.273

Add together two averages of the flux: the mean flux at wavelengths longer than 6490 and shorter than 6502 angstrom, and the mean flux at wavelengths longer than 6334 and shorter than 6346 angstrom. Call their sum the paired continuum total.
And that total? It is 8.35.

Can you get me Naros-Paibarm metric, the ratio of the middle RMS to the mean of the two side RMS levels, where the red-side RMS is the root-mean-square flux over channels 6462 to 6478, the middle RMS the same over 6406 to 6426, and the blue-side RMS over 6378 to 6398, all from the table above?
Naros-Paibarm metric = 1.01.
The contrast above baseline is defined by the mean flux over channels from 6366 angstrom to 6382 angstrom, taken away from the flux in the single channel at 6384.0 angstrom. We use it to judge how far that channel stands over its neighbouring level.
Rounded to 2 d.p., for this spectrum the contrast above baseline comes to -0.25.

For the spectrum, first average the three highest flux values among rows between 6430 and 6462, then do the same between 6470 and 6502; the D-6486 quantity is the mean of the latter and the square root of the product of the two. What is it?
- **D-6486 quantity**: 4.33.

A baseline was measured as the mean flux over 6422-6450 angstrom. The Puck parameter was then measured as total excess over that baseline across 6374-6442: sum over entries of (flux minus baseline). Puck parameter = -1.0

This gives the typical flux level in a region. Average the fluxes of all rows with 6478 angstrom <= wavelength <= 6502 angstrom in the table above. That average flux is 4.14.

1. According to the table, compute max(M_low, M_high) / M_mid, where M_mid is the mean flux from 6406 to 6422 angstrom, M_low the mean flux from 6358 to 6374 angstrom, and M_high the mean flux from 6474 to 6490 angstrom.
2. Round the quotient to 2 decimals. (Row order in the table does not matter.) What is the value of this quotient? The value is 1.02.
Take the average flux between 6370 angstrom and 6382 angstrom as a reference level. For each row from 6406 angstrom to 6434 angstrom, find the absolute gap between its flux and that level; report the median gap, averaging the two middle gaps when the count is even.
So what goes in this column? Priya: 0.130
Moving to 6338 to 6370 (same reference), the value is 0.080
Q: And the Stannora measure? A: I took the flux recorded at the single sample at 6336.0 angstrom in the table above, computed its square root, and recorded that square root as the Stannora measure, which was 2.10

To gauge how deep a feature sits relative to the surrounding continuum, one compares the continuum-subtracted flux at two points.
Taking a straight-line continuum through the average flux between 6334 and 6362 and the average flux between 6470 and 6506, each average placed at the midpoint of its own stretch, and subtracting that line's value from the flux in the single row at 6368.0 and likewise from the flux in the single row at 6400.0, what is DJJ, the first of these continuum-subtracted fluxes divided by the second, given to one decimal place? 1.2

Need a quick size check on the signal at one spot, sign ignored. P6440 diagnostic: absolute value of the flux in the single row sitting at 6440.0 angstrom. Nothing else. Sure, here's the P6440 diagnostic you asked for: 4.28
